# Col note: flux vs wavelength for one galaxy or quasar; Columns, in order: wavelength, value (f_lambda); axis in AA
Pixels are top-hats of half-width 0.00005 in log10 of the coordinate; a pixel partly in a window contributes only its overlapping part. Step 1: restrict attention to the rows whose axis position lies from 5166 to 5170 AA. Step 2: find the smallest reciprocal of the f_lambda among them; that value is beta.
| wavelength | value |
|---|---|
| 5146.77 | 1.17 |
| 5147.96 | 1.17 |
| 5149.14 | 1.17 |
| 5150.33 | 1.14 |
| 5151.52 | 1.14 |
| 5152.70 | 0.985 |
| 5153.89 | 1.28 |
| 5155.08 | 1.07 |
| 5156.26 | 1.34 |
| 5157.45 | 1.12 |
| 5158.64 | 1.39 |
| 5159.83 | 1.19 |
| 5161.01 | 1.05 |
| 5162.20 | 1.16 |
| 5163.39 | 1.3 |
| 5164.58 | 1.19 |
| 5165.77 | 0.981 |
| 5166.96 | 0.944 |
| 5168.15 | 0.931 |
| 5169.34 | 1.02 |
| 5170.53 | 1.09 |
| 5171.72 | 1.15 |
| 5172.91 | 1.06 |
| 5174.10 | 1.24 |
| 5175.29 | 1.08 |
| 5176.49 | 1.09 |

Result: 0.98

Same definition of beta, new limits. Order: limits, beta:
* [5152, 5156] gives 0.78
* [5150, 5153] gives 0.88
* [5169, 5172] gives 0.87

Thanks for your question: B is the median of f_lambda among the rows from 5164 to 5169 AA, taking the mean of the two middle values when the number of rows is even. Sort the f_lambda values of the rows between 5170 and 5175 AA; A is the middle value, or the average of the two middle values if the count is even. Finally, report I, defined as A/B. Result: 1.16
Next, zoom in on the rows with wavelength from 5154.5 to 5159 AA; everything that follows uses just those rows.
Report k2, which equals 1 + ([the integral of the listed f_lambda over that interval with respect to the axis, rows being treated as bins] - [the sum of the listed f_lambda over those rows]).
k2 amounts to 1.6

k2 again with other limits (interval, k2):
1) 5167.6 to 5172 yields 1.4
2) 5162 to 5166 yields 1.1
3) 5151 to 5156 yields 2.2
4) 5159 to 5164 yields 2.2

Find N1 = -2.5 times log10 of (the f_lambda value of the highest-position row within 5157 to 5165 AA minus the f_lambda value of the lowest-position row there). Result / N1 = 2.9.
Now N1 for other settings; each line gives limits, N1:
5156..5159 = 3.3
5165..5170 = 3.5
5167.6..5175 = 1.3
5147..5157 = 1.9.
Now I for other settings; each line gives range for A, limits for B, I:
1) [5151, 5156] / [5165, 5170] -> 1.15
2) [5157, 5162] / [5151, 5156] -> 1.05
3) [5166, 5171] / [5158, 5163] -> 0.84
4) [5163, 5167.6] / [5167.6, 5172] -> 1.03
